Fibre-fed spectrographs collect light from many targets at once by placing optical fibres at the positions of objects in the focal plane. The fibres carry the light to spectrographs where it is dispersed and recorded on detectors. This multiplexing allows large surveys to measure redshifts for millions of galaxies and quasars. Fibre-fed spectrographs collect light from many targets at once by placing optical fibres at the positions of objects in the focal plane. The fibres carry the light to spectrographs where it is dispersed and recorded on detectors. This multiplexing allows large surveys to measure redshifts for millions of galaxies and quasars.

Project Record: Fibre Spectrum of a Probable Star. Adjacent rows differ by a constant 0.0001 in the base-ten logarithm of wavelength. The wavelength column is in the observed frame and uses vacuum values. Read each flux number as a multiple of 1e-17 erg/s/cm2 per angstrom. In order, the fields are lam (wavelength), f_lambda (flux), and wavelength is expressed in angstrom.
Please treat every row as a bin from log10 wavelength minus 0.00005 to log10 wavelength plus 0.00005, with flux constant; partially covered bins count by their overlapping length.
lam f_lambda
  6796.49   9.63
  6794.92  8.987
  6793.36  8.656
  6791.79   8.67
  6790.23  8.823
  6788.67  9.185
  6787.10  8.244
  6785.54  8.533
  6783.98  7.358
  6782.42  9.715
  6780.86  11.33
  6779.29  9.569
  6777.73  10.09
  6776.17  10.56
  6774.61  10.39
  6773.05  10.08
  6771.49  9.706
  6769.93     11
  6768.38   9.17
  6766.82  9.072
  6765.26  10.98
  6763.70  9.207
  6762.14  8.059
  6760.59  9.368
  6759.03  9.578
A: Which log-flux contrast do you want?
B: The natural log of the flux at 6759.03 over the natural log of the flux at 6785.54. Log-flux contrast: 1.05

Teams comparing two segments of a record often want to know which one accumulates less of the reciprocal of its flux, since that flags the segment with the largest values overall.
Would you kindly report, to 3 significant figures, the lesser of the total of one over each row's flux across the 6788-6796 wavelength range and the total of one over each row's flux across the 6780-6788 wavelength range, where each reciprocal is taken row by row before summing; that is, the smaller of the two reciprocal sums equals 0.564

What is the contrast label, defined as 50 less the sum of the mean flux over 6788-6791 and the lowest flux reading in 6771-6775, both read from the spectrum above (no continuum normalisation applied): 31.3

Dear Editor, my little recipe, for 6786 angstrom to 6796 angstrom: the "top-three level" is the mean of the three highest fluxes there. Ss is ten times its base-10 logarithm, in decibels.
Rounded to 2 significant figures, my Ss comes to 9.5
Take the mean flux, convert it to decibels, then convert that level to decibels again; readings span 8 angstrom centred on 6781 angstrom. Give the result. 9.92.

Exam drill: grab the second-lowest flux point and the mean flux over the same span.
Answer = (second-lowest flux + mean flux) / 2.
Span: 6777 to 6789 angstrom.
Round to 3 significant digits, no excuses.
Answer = 8.75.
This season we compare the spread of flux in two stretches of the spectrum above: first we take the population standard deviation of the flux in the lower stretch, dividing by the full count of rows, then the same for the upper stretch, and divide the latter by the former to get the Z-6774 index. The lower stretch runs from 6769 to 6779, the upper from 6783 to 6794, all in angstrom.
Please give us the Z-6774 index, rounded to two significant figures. 1.3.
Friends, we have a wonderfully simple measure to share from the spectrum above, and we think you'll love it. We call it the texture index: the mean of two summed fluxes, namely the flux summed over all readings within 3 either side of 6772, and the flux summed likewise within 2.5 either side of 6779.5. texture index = 36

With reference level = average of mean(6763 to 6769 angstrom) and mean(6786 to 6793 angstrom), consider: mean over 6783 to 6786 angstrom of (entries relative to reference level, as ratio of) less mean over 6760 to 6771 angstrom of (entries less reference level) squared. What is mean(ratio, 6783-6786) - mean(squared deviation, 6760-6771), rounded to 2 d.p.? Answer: -0.26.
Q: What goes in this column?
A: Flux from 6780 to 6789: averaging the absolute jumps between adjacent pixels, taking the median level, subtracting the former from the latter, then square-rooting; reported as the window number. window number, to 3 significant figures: 2.75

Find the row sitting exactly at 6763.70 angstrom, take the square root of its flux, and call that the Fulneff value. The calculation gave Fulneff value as 3.03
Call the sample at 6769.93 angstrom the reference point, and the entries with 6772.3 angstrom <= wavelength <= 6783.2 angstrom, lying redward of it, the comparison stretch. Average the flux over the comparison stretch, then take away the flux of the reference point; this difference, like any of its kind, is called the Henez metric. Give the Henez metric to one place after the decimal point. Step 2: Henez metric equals -0.8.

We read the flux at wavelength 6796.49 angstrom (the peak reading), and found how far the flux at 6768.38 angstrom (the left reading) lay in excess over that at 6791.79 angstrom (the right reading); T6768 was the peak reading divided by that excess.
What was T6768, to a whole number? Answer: 19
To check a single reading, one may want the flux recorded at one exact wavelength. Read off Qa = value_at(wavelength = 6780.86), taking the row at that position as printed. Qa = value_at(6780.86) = 11.33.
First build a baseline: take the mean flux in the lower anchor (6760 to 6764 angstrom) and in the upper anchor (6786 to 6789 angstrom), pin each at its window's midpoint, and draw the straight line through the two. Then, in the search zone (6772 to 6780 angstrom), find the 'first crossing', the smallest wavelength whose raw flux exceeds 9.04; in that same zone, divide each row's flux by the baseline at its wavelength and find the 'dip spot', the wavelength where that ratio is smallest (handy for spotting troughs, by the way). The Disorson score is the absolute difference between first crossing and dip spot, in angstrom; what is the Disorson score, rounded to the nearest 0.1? 6.2 angstrom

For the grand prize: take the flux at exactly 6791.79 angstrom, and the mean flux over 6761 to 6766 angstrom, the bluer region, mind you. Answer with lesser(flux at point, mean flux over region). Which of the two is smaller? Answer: 8.67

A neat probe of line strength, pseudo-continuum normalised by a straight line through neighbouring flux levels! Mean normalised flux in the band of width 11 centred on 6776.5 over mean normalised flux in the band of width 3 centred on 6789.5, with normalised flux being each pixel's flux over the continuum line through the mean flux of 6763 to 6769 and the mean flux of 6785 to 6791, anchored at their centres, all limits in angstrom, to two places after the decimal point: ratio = 1.07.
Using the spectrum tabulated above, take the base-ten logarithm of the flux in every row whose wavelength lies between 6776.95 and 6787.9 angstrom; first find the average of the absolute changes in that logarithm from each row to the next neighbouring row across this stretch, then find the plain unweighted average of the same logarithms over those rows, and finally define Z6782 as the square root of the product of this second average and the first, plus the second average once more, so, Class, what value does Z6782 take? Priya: 1.20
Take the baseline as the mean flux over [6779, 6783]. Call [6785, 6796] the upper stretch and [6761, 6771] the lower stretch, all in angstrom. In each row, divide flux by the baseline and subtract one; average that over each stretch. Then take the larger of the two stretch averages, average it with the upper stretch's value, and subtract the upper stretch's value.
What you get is 0.04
